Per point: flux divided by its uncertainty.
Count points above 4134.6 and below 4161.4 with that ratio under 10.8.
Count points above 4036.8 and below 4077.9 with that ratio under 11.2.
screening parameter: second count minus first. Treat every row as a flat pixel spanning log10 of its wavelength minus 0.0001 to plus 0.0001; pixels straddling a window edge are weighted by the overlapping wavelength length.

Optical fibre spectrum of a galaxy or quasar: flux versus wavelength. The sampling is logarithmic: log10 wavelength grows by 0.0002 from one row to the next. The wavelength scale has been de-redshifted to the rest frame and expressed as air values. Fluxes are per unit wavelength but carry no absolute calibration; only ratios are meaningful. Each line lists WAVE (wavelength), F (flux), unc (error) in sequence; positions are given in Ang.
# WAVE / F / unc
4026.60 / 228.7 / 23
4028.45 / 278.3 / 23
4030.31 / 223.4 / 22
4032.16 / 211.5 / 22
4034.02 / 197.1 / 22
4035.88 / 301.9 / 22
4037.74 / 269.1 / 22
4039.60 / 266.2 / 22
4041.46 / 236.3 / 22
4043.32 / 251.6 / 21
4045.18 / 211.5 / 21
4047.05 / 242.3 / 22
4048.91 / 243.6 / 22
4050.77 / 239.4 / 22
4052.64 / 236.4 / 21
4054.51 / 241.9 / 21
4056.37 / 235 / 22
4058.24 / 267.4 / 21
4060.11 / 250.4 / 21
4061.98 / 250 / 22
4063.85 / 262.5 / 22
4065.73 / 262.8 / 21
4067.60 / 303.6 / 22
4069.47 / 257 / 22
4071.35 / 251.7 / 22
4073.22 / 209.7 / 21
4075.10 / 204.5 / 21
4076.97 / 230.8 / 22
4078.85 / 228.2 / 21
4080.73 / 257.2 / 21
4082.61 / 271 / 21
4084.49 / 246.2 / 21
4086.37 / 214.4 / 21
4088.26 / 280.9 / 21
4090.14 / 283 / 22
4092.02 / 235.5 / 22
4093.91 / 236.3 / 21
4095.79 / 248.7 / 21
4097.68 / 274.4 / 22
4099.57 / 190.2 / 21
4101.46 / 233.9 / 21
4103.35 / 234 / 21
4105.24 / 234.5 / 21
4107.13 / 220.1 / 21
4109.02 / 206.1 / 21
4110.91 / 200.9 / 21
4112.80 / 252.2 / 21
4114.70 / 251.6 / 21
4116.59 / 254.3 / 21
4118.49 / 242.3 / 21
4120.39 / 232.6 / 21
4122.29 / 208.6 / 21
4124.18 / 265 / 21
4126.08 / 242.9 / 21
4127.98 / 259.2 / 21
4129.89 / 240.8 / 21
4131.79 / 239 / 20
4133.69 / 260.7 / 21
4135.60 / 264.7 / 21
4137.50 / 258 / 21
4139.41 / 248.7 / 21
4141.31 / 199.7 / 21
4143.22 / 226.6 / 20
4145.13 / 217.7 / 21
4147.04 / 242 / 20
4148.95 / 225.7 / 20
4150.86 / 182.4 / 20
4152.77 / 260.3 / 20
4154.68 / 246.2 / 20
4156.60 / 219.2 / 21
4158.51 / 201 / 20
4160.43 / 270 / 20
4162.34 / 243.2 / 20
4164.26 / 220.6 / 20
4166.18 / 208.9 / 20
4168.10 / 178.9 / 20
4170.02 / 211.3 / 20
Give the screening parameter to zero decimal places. 4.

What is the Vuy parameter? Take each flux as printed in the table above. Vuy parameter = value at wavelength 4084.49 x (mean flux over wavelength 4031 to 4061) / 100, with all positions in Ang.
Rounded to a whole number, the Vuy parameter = 600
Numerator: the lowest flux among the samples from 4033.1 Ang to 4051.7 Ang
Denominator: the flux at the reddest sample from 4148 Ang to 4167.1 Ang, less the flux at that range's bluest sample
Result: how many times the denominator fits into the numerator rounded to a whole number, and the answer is -12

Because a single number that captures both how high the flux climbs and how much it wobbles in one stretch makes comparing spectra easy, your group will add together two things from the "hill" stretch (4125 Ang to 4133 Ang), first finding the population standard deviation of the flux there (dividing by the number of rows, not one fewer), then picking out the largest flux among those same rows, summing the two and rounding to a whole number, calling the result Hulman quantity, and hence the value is 267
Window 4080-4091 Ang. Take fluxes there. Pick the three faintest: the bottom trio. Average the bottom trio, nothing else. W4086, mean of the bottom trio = 239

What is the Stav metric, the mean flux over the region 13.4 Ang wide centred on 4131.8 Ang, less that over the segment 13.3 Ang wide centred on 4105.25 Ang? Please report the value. 35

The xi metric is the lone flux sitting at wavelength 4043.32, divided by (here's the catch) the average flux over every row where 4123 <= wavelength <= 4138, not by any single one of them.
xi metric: 0.99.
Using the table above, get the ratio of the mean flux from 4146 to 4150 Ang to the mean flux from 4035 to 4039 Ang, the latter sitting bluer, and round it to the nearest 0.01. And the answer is 0.82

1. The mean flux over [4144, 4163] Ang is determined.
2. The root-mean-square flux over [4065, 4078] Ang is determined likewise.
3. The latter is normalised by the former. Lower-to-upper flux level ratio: 1.07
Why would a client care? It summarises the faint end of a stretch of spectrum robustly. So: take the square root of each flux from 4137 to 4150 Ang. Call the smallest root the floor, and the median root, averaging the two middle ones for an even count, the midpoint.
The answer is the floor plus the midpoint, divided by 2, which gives 14.6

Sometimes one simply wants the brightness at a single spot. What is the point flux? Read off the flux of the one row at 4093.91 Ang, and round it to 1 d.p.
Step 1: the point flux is 236.3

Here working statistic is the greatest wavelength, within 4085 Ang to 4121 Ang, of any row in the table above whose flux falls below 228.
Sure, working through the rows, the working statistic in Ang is 4110.91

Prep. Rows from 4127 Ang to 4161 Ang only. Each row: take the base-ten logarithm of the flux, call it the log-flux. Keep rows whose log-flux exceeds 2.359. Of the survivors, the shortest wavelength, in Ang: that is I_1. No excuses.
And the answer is 4127.98 Ang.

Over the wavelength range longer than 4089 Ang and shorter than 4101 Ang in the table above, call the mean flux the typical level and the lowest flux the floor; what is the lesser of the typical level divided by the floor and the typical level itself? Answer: 1.29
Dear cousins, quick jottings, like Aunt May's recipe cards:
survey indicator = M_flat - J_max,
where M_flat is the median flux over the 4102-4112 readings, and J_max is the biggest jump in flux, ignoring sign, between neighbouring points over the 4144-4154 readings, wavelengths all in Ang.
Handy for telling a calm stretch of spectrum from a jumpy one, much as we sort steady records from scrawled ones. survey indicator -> 142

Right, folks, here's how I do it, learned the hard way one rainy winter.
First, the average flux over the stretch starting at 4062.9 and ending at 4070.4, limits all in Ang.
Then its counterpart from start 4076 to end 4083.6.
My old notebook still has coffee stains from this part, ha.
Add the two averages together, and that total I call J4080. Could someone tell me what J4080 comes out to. 518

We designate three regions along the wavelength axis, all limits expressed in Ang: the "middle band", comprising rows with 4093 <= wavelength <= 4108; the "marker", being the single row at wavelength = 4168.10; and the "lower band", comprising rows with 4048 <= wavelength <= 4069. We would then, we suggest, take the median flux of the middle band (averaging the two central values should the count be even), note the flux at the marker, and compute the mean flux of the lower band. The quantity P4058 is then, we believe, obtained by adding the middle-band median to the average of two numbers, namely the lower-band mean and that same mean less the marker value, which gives 399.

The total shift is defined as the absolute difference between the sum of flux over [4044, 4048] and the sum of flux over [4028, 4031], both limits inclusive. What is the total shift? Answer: 48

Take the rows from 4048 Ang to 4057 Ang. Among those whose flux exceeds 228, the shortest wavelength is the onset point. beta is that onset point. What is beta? 4048.91 Ang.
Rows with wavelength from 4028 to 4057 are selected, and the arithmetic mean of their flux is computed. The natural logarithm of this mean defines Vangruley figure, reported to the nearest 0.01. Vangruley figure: 5.49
